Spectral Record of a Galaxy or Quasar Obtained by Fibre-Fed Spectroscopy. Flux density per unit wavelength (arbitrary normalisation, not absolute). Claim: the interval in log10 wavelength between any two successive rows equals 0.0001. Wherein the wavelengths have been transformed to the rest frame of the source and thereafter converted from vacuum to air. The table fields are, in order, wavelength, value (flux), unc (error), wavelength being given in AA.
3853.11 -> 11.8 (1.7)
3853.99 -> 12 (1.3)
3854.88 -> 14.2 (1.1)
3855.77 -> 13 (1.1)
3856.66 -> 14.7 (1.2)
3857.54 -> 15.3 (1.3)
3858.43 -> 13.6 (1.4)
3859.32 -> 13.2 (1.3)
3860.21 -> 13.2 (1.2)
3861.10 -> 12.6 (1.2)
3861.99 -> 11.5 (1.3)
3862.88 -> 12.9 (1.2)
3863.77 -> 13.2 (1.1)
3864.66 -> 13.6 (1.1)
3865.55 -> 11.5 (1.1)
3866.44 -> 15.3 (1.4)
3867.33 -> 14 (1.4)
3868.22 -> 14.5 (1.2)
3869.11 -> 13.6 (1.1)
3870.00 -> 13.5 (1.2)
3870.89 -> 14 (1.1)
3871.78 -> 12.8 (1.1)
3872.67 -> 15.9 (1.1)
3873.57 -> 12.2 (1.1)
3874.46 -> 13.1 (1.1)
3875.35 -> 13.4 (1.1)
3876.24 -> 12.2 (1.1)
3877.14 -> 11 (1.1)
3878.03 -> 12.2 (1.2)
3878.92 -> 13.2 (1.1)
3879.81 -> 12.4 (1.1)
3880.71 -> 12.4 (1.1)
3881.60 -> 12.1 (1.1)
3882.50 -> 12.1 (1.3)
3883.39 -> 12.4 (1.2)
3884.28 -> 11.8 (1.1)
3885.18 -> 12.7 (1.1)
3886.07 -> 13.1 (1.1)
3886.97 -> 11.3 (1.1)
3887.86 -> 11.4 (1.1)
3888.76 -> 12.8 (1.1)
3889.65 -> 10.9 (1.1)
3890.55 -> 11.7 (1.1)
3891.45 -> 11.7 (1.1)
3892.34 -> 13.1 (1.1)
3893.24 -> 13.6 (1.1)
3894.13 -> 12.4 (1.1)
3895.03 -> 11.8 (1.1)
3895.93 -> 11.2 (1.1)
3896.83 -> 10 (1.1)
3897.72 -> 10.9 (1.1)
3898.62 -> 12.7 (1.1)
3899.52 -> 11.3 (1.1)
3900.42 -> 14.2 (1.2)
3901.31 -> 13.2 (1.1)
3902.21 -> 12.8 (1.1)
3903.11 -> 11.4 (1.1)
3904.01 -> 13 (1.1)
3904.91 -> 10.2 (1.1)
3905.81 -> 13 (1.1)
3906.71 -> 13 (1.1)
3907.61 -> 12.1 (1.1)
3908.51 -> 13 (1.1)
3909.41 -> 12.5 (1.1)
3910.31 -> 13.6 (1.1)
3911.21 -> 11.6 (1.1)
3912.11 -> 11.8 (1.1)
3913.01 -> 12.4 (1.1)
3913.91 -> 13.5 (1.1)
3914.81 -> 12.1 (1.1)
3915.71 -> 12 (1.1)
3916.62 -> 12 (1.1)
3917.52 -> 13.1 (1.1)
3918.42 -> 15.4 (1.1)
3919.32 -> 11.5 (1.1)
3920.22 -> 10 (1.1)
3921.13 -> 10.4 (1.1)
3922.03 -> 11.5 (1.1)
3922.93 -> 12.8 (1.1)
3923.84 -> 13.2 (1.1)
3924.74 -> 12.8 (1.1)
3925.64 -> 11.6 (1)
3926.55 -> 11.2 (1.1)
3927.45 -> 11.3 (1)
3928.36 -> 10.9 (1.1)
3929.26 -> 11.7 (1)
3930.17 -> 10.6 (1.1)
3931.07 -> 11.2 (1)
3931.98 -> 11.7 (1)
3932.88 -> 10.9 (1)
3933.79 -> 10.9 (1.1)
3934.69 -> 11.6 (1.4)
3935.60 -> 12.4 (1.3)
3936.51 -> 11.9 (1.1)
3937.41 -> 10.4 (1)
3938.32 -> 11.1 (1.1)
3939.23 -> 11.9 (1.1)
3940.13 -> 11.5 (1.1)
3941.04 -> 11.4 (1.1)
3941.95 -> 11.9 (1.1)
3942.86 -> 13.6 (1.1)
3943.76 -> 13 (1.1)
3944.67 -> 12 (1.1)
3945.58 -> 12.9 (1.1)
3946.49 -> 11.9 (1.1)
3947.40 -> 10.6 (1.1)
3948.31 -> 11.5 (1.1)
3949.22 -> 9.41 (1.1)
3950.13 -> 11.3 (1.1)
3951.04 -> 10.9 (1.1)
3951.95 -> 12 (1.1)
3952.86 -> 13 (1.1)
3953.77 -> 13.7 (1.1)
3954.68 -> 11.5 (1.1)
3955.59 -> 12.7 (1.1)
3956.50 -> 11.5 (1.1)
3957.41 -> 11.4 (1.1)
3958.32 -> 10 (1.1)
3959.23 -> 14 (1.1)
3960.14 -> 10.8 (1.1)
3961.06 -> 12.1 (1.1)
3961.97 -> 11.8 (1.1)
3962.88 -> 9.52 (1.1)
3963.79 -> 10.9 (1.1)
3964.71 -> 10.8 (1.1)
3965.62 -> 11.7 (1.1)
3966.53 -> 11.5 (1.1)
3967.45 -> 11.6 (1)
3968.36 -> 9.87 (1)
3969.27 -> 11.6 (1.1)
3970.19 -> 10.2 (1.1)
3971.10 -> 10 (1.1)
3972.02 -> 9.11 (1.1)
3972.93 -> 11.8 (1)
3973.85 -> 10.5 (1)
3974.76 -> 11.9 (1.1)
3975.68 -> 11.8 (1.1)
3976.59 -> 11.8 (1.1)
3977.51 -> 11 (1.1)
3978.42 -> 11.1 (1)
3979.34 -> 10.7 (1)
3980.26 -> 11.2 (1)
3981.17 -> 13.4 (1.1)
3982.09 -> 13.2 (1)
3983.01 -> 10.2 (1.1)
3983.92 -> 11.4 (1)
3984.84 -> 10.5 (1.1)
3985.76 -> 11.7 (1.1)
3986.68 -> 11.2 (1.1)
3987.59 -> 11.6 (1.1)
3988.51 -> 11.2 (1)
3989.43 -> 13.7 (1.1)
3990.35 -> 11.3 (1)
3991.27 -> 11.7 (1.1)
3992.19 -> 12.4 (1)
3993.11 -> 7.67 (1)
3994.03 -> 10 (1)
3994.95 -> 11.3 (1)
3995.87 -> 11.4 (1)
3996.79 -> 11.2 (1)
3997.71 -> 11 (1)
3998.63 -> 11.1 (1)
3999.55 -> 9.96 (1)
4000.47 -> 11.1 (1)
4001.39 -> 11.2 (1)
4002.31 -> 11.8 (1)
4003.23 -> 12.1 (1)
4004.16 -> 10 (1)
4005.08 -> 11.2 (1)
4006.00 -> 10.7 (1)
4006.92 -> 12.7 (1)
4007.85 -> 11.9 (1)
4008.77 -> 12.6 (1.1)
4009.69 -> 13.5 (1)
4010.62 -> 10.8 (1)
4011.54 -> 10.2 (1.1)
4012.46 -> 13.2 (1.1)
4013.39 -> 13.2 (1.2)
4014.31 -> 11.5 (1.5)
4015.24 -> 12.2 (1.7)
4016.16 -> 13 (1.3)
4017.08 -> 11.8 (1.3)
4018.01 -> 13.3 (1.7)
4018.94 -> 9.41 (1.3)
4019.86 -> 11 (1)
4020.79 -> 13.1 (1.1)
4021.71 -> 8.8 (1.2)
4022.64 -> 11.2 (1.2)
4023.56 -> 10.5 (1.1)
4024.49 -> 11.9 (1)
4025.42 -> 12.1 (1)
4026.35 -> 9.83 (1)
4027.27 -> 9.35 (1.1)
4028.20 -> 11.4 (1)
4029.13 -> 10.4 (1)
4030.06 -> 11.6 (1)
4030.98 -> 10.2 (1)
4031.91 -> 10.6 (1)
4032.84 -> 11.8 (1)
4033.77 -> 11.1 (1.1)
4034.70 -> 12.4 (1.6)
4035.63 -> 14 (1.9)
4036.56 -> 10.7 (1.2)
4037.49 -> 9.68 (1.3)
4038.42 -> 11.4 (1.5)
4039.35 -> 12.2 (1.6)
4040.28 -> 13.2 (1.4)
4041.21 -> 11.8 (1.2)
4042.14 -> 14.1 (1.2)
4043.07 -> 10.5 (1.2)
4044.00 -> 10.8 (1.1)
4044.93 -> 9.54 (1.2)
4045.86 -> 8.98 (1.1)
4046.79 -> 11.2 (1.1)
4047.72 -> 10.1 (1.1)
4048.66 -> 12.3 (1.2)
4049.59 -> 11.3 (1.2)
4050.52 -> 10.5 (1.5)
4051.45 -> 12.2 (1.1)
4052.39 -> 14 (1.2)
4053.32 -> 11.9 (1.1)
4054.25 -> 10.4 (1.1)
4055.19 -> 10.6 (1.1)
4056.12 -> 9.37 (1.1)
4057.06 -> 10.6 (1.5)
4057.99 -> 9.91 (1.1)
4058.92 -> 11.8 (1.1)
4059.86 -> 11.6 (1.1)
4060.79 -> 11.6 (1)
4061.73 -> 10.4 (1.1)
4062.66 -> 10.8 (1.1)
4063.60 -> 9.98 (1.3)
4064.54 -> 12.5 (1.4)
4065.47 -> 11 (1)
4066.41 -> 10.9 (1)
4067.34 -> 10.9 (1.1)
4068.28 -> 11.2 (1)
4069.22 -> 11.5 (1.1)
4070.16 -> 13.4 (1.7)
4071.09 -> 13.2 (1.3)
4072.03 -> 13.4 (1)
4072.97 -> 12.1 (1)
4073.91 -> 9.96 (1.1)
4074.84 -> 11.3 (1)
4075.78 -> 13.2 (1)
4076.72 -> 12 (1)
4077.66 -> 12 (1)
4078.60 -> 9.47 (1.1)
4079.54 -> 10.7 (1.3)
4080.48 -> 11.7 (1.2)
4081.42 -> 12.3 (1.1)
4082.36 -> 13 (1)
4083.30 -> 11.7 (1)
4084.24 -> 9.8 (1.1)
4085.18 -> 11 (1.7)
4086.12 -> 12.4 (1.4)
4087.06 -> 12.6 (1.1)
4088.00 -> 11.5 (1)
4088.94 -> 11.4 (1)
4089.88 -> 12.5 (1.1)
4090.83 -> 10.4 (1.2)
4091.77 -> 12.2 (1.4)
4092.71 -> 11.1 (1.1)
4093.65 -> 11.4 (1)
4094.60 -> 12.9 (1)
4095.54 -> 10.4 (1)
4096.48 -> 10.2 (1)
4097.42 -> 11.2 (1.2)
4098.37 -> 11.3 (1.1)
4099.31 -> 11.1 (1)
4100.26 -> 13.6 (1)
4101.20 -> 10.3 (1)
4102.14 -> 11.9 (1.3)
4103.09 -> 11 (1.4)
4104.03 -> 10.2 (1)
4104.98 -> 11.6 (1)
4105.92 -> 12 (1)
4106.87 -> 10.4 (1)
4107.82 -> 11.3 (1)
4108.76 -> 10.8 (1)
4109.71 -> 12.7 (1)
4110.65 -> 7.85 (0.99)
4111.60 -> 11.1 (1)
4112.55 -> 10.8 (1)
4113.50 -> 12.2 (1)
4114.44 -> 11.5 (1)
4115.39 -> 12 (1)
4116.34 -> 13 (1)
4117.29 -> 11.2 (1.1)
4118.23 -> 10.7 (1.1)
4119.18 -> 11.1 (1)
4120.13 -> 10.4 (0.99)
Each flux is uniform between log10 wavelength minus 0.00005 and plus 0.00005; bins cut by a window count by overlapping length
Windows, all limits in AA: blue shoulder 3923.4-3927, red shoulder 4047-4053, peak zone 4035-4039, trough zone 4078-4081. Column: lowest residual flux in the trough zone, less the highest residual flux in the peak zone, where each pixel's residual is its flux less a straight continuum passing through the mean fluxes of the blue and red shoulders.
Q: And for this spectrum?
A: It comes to -4.4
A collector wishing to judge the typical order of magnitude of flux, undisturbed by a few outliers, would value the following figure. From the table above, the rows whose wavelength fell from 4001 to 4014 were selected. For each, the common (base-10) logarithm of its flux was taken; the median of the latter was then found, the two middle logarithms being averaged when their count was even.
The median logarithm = 1.07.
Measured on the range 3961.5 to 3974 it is 1.04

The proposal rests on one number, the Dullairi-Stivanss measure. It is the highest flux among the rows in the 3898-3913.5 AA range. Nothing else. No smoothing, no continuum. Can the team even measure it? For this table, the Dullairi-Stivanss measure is 14.2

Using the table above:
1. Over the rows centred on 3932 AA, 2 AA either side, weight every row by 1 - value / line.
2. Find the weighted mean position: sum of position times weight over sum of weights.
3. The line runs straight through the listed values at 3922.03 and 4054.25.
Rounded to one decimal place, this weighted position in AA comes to 3931.8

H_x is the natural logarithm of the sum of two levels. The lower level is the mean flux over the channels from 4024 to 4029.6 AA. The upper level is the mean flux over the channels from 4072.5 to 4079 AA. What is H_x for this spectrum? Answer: 3.10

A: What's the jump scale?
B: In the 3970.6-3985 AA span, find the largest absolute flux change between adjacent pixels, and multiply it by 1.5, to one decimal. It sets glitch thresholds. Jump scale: 4.5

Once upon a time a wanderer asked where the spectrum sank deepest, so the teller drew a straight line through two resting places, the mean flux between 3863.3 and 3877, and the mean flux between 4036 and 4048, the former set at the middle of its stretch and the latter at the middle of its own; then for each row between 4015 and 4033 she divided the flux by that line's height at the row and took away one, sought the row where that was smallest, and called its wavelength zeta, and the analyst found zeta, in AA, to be 4021.71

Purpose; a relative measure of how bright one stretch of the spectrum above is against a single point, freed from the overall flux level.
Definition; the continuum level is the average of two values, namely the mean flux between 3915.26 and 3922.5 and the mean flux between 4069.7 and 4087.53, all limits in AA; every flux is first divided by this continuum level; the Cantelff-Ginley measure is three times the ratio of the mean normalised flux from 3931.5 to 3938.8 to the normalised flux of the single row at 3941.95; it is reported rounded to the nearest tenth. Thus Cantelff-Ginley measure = 2.9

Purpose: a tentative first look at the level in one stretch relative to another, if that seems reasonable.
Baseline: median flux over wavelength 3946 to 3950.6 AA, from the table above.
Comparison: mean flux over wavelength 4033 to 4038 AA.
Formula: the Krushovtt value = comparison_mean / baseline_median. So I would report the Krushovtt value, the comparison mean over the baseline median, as 1.02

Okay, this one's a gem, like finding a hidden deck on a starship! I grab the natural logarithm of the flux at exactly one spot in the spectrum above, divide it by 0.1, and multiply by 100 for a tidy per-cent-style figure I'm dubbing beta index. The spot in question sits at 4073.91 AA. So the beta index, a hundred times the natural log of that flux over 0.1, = 2299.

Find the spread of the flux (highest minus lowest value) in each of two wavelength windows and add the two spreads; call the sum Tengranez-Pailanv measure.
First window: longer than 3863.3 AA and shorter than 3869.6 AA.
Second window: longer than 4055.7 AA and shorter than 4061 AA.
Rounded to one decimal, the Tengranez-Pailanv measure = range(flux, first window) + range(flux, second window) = 6.2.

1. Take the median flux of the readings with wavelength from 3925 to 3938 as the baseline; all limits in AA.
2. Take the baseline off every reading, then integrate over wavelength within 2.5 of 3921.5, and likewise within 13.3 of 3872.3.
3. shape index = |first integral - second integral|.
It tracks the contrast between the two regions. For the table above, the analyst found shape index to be 44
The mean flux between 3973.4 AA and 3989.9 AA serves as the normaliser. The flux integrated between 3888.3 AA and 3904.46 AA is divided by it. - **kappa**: 17.0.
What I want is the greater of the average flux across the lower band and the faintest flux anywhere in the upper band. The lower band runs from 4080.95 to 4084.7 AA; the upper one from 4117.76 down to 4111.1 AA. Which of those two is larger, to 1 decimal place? 11.7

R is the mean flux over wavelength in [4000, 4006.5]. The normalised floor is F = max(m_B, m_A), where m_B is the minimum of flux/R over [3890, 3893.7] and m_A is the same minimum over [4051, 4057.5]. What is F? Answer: 1.05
